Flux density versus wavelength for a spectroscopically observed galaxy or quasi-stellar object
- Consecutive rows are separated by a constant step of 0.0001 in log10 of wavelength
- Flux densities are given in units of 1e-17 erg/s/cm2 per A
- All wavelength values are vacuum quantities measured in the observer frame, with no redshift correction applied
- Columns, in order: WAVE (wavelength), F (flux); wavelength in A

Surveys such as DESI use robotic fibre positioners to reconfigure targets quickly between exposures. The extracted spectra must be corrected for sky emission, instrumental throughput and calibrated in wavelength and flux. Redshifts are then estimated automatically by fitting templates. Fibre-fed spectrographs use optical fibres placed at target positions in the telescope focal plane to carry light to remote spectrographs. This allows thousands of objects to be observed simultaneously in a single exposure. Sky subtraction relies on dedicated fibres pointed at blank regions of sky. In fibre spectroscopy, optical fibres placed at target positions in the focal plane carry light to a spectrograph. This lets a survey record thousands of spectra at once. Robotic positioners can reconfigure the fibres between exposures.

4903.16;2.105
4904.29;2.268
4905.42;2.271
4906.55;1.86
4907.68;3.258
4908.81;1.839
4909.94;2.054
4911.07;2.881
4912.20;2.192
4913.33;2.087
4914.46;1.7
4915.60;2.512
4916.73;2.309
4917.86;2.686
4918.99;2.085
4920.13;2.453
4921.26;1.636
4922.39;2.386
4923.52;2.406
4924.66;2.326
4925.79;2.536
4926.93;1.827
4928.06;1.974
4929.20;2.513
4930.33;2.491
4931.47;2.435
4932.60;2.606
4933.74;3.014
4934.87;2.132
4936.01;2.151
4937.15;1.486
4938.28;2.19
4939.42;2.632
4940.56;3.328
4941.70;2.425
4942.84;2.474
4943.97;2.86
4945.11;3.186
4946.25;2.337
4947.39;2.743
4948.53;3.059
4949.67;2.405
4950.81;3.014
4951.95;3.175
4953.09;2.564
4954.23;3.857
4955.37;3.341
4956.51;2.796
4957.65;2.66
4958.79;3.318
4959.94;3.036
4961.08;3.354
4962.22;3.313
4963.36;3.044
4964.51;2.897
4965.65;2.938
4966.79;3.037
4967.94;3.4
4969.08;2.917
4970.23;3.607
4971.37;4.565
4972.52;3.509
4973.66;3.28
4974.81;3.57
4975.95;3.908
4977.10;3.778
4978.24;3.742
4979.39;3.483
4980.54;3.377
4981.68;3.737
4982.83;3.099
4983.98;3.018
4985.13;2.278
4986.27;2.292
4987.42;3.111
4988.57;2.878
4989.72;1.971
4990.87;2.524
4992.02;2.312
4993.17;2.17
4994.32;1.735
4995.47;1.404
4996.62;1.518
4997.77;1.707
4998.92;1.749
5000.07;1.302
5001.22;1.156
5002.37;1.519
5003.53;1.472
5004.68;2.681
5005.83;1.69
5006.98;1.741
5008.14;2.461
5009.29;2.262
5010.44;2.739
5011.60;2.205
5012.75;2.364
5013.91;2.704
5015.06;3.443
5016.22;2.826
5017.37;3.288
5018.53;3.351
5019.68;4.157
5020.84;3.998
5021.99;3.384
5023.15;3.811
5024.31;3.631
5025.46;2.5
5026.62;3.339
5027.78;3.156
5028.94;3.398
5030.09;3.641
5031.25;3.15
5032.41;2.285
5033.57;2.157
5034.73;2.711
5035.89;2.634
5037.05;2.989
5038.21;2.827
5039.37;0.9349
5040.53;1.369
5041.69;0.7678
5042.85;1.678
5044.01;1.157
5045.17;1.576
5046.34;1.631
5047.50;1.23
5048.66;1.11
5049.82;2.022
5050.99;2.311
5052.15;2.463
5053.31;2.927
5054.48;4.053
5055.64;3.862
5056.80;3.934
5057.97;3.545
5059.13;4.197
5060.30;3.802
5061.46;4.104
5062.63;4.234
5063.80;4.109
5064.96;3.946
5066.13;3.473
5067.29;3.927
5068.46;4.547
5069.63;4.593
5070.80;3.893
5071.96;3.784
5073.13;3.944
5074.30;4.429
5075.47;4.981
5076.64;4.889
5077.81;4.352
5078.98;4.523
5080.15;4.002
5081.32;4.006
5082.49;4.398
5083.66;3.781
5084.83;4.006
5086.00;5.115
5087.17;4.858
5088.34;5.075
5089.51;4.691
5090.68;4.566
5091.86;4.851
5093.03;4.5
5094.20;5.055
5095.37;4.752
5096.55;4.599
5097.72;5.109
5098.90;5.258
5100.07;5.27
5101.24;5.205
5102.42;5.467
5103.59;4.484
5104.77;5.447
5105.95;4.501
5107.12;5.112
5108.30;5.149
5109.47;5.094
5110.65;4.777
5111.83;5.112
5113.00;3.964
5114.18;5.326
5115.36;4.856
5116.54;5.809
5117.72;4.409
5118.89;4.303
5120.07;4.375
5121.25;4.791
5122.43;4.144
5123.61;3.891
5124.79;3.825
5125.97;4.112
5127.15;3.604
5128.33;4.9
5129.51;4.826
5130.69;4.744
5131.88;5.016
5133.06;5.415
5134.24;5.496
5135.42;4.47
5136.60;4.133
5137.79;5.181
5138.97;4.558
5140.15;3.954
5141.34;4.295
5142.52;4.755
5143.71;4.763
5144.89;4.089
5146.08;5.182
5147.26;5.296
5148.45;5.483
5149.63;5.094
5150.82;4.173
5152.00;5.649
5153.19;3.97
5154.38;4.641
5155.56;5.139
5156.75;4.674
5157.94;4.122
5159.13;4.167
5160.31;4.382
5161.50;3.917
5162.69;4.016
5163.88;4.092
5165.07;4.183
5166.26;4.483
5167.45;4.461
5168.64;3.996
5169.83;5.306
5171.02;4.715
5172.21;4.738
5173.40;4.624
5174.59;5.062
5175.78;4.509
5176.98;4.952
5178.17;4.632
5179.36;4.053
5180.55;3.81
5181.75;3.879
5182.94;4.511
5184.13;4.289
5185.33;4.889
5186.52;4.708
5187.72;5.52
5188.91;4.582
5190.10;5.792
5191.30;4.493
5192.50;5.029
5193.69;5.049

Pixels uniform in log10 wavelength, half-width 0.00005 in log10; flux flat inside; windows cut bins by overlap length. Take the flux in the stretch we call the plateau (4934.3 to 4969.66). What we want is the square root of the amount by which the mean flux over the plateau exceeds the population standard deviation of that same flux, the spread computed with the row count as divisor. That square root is 1.54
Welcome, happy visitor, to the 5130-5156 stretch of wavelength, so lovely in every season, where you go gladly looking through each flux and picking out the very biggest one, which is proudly 5.649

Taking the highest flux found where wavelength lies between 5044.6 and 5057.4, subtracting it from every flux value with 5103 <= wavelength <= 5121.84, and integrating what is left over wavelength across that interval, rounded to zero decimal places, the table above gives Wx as 15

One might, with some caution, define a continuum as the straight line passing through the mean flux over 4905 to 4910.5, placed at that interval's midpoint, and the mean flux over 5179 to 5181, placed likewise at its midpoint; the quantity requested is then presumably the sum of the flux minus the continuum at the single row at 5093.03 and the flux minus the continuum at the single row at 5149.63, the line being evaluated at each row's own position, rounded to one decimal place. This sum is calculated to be 2.5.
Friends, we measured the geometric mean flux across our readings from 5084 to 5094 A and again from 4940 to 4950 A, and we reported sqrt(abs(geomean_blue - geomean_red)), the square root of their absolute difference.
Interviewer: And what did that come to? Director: 1.40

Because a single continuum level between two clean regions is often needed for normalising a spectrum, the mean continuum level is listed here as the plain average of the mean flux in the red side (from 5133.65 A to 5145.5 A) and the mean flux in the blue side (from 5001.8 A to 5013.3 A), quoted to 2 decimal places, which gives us 3.34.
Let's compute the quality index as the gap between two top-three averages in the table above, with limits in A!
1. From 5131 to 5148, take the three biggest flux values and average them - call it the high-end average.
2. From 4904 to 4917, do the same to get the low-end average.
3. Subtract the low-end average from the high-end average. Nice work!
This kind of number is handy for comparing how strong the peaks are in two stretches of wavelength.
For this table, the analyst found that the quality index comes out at 2.5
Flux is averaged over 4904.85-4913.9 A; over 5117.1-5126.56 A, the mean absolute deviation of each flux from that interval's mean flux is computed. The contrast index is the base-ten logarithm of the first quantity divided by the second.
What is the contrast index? 0.99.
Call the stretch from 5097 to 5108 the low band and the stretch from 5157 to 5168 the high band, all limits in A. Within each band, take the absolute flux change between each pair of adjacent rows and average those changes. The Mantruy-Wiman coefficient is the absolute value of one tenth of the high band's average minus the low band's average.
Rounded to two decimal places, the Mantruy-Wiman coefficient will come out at 0.48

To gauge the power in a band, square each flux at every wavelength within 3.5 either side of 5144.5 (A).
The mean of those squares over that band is 23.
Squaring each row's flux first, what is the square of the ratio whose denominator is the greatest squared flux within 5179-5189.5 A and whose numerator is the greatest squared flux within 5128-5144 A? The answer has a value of 1.0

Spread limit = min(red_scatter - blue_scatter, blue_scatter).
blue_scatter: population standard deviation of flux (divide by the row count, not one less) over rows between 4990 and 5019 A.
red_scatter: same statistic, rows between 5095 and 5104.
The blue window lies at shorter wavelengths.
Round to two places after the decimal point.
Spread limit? -0.31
